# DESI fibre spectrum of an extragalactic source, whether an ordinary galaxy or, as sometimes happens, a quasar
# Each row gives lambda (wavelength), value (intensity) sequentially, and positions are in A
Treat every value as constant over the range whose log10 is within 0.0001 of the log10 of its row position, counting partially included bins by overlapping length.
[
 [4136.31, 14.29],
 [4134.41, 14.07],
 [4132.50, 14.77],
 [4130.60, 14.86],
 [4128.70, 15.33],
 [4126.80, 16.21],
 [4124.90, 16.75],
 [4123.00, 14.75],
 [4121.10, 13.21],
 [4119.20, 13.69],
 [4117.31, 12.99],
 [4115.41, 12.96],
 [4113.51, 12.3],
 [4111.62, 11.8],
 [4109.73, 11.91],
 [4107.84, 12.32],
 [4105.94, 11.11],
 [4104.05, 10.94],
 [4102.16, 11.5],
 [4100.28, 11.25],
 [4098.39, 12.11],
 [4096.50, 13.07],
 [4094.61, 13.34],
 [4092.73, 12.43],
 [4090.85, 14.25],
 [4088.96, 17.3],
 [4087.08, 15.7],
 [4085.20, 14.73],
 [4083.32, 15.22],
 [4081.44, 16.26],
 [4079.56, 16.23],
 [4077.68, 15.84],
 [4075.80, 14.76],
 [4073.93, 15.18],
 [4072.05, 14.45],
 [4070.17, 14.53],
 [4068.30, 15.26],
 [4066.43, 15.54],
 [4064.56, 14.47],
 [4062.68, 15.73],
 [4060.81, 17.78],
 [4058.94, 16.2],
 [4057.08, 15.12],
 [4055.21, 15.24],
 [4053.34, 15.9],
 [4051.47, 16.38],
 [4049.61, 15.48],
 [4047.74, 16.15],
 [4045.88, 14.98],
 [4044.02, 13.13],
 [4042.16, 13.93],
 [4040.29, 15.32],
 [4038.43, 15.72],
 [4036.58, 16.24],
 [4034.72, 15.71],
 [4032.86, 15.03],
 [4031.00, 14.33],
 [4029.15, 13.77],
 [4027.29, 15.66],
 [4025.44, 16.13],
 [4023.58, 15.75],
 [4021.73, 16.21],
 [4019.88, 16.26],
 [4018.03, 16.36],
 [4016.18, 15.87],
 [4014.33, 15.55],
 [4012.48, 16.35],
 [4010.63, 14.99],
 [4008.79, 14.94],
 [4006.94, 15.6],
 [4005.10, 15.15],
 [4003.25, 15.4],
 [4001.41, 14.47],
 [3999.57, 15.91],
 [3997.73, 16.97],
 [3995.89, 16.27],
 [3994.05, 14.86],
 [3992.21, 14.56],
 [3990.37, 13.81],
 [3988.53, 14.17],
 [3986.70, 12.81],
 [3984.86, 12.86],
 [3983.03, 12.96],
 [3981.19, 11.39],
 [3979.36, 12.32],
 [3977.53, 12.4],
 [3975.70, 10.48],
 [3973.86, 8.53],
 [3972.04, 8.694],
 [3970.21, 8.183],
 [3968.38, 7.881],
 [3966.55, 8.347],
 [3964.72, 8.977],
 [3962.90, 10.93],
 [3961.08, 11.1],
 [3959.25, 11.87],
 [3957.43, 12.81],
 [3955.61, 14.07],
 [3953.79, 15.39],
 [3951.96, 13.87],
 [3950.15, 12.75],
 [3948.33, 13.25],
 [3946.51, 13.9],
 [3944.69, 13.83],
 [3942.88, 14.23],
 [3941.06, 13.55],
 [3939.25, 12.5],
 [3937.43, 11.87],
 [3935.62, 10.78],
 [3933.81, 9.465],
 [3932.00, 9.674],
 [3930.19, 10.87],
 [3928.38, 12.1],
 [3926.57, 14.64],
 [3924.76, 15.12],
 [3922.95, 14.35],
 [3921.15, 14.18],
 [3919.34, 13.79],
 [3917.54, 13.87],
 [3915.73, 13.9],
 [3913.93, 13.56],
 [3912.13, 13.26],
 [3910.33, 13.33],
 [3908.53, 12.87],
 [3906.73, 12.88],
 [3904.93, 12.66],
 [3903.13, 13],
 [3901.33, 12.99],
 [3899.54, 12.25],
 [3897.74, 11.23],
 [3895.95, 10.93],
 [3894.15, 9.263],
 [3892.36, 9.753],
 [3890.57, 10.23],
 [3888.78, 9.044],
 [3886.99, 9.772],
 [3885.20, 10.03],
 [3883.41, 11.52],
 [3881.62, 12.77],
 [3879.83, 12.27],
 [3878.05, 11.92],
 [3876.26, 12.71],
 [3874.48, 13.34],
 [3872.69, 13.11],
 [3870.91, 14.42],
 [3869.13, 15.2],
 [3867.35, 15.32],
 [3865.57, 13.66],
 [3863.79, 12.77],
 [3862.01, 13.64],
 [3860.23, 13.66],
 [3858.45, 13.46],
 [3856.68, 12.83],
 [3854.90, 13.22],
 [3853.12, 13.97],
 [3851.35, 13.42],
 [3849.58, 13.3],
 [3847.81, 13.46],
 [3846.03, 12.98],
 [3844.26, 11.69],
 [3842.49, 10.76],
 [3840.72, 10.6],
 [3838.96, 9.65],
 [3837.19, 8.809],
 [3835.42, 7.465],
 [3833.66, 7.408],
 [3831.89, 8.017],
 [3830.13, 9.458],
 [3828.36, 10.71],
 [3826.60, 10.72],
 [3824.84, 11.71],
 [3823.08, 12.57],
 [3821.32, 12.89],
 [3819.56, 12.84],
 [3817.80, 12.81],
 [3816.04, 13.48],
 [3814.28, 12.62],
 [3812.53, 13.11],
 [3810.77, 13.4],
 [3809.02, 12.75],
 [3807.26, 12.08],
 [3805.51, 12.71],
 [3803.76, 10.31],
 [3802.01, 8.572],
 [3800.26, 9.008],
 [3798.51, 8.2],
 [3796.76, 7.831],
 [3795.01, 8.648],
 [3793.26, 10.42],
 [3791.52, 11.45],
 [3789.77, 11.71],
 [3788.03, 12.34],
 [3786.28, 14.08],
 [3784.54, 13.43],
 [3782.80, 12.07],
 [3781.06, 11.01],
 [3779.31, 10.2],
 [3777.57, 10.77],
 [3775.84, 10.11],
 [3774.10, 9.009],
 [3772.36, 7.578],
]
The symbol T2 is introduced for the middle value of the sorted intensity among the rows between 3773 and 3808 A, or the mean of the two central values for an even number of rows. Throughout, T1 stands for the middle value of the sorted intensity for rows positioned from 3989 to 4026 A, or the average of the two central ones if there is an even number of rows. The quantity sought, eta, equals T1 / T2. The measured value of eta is 1.5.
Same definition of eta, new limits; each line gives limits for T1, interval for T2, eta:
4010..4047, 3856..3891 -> 1.2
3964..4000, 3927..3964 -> 1.0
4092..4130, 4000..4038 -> 0.8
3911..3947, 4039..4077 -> 0.9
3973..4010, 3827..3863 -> 1.2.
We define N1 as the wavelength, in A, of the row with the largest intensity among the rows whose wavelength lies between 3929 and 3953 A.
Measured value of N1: 3942.88 A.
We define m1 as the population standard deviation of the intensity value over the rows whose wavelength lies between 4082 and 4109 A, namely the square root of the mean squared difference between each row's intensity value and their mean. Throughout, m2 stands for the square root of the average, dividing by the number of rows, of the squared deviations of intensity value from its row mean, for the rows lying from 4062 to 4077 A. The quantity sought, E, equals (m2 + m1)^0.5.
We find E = 1.5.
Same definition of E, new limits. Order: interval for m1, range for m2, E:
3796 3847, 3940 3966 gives 1.9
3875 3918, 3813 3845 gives 1.8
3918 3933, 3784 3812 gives 2.0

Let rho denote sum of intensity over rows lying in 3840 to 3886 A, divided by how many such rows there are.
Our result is 12.9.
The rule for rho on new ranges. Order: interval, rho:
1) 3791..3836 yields 10.8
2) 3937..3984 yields 11.8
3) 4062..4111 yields 14.1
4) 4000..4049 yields 15.3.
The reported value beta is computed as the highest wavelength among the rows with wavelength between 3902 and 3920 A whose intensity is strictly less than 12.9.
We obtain 3908.53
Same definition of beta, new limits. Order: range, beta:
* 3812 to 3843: 3842.49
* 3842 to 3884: 3883.41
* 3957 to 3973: 3972.04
